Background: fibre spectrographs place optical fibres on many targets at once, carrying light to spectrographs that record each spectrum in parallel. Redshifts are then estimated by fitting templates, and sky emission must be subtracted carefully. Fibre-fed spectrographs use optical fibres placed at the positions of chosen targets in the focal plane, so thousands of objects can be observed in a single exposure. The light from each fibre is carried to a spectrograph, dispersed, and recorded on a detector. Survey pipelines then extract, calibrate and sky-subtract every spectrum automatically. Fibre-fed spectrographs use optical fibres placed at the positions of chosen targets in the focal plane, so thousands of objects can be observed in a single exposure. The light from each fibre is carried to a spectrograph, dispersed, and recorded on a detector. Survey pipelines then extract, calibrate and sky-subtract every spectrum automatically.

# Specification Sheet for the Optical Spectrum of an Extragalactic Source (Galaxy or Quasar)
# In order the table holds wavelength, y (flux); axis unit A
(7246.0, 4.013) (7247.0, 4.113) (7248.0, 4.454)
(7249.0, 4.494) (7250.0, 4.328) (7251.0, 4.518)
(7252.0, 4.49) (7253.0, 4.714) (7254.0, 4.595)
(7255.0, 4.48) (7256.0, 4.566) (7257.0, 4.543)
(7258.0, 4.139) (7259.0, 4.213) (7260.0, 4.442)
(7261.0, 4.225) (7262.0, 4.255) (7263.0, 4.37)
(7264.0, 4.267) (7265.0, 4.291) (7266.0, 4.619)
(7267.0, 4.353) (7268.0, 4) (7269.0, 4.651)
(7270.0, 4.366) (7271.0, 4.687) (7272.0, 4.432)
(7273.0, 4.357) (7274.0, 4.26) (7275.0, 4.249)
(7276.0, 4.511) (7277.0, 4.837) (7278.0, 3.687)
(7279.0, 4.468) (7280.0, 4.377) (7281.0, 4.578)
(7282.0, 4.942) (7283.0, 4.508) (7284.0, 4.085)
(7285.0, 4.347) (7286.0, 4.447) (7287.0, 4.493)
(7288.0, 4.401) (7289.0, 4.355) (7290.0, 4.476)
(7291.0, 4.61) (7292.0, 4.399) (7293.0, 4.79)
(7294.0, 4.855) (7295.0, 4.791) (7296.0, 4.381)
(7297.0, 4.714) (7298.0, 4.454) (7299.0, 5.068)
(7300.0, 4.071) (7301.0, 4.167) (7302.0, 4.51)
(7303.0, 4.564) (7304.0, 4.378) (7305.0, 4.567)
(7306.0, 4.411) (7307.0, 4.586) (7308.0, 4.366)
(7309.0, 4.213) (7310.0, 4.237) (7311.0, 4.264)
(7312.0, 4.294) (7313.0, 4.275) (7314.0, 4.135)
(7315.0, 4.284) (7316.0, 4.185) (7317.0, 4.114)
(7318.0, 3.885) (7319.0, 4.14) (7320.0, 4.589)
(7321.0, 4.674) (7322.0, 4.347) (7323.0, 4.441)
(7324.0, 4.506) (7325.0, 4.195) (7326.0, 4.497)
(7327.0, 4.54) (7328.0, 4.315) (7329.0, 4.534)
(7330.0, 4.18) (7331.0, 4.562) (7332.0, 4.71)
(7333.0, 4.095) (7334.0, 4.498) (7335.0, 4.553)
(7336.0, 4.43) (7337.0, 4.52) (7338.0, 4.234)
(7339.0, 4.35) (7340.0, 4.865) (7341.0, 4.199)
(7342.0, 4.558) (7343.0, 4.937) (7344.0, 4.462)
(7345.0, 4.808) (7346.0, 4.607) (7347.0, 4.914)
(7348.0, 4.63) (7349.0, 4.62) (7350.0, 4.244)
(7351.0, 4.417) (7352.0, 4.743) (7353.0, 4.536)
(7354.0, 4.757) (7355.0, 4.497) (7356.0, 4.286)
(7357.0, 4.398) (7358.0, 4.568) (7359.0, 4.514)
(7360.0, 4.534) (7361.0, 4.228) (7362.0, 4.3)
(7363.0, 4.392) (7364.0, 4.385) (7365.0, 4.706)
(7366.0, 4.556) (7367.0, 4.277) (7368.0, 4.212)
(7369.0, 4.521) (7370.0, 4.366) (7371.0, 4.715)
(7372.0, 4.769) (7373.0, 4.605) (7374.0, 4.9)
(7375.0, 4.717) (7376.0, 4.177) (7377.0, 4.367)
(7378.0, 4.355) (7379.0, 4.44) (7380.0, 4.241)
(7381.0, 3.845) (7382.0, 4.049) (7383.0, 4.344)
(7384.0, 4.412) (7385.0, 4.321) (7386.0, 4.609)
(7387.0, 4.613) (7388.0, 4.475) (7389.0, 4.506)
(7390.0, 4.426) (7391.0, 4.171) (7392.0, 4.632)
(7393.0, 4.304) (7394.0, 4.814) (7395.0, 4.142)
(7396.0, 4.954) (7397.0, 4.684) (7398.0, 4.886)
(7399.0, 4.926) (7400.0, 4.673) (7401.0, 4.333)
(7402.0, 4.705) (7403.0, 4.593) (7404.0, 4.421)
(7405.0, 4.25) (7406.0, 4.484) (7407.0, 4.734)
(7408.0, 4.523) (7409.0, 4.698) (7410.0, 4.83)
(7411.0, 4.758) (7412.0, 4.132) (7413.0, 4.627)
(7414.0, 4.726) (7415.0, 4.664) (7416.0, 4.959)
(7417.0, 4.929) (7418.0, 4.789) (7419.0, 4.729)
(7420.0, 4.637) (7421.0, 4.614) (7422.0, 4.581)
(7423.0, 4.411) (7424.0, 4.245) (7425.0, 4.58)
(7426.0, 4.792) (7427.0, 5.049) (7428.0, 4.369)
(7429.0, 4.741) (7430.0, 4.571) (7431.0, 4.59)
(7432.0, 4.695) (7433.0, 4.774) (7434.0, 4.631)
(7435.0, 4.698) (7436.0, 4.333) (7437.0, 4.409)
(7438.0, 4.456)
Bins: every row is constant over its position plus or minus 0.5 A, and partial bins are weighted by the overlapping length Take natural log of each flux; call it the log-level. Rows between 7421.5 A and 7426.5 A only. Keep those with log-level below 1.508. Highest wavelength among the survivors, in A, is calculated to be 7424.0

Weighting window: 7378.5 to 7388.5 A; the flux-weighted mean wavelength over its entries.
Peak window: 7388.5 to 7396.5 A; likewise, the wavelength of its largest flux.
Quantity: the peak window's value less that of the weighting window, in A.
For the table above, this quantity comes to 12.4 A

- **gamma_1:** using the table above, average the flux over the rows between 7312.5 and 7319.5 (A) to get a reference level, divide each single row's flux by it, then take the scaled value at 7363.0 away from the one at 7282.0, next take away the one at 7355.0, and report -0.95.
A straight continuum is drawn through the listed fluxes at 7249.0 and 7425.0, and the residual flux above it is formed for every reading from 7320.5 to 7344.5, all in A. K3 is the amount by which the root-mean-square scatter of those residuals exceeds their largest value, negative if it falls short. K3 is -0.18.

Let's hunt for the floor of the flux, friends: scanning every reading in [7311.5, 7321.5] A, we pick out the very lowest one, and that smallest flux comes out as 3.885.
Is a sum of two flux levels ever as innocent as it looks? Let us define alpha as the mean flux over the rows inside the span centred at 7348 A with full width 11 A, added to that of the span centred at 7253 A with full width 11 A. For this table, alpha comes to 9.11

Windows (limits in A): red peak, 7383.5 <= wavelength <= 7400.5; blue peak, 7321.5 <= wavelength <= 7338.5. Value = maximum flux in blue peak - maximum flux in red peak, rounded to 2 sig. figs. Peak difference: -0.24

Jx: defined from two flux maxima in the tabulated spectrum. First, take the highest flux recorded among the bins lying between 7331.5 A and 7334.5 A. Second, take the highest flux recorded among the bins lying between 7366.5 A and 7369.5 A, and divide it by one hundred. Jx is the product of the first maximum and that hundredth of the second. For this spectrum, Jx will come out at 0.213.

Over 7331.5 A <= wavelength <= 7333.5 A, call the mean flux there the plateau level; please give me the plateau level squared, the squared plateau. 19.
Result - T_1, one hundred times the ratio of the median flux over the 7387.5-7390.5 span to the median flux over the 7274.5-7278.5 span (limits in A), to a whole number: 102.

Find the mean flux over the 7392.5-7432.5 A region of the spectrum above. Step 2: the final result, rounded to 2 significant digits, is 4.6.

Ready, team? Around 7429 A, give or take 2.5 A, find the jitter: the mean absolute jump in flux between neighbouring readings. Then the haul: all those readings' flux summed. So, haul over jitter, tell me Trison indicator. 75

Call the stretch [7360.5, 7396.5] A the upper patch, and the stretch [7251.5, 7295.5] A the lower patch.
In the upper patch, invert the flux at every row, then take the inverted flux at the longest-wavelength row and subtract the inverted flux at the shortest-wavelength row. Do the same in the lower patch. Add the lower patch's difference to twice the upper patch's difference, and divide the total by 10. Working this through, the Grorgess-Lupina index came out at -0.008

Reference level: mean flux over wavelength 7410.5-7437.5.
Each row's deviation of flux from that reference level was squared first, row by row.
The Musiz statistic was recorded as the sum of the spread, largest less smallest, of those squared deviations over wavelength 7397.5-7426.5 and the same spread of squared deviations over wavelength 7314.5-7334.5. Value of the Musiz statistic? 0.80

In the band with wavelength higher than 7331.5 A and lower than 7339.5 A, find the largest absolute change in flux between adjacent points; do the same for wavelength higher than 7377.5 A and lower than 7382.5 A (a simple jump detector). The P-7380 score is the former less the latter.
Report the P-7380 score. 0.2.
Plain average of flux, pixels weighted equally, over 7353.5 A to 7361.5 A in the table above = 4.47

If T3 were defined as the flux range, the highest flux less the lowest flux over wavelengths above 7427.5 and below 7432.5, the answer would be 0.37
